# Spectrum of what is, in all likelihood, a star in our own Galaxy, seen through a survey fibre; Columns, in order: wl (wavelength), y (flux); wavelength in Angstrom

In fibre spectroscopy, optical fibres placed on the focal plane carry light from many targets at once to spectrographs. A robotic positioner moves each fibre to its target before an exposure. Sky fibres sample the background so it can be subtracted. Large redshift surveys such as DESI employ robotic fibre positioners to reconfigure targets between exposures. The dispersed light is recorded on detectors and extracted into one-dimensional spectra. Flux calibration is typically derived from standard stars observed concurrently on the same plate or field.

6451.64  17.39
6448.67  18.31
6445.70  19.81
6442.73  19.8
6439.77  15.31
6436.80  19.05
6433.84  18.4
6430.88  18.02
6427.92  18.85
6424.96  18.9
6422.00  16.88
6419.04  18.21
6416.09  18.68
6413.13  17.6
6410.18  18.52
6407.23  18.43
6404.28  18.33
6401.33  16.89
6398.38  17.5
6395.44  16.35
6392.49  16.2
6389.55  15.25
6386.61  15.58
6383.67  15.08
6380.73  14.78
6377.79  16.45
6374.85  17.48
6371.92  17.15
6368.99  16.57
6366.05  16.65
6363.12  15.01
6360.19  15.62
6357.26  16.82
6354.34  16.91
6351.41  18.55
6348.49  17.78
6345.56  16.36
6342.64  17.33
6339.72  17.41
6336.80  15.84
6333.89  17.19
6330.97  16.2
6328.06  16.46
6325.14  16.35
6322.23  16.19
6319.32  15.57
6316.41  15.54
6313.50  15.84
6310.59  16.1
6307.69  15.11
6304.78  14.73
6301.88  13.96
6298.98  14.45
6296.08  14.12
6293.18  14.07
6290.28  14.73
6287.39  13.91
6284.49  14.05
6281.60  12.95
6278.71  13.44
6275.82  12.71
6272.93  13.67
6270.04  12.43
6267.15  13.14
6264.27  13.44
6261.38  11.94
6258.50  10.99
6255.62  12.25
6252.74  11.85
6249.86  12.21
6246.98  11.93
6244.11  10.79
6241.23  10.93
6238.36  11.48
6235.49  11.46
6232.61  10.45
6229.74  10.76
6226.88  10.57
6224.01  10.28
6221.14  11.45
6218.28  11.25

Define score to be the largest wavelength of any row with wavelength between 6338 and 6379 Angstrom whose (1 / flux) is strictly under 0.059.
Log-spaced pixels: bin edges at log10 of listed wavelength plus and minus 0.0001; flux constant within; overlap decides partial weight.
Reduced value 6374.85 Angstrom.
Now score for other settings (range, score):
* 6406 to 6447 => 6445.70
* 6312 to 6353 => 6351.41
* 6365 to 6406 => 6404.28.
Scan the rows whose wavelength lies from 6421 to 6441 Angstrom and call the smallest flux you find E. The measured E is 15.31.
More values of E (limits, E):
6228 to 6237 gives 10.45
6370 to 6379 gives 16.45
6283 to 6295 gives 13.91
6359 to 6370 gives 15.01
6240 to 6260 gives 10.79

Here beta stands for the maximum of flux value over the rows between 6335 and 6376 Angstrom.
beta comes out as 18.55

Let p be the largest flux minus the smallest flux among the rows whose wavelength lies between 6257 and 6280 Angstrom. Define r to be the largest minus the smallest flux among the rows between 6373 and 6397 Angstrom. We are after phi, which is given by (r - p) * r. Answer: 0.1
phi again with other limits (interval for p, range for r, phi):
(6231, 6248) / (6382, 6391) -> -0.5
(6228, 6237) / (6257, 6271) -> 3.5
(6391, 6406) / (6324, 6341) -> -0.9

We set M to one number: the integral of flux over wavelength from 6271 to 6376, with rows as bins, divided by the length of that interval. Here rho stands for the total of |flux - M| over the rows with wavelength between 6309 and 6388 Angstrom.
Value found 25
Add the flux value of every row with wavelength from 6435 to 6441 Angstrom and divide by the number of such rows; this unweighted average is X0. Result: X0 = 17.2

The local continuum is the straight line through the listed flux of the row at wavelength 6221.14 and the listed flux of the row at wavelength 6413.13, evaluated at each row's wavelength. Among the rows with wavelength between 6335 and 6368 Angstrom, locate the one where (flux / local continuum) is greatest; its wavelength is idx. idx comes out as 6351.41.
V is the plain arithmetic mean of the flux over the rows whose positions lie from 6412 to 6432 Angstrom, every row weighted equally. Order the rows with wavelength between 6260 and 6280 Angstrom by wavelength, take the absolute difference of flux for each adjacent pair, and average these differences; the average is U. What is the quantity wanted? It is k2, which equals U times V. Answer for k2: 16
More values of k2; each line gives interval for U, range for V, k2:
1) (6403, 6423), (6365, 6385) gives 11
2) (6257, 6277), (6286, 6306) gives 13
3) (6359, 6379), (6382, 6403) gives 11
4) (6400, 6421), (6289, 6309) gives 10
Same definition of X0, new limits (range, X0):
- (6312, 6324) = 15.8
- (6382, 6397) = 15.7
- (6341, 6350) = 17.2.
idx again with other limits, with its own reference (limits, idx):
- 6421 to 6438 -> 6424.96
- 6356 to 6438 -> 6374.85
